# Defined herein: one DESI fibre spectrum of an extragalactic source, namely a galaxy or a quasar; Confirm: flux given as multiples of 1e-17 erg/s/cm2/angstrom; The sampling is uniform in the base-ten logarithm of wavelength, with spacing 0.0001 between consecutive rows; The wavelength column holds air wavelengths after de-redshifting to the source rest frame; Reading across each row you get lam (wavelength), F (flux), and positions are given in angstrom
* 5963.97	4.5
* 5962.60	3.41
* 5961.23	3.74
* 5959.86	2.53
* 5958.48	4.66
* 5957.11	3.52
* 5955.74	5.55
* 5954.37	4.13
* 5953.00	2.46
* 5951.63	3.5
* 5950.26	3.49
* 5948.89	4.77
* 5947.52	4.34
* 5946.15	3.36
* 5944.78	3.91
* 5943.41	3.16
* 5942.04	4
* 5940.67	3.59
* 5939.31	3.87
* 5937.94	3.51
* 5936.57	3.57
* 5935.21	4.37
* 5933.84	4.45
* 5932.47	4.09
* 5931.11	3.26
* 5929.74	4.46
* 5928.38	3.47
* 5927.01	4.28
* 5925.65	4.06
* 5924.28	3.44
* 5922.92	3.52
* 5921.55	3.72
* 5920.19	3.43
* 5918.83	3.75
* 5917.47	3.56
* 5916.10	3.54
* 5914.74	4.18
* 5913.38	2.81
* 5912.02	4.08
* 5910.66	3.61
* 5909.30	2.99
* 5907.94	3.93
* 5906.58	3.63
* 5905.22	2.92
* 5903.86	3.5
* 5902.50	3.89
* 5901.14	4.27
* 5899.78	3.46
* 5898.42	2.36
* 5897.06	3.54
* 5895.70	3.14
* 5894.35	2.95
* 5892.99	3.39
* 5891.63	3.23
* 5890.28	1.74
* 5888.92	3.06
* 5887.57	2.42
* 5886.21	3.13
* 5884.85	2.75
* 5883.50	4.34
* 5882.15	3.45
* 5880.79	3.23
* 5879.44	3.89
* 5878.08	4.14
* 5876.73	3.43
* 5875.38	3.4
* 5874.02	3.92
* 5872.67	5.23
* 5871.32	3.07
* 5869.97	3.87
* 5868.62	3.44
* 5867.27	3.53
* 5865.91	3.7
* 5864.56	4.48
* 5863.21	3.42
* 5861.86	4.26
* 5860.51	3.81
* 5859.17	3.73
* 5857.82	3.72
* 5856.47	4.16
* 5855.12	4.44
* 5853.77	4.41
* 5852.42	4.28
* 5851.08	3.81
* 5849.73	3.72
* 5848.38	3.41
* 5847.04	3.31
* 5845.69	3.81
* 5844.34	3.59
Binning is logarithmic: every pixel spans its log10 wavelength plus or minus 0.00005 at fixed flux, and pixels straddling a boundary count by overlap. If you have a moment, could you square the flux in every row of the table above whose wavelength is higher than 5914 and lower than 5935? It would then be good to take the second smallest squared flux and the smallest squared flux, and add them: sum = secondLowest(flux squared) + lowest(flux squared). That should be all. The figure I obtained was 22.4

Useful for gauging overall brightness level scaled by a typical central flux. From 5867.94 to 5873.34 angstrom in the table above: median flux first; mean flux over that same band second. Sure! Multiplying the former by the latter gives 14.3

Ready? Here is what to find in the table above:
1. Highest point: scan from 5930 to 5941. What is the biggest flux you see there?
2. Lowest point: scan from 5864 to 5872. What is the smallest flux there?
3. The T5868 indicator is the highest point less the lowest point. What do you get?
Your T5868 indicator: 1.4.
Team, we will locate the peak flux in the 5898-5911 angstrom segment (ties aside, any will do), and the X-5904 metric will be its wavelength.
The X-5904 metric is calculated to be 5901.14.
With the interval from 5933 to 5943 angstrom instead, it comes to 5933.84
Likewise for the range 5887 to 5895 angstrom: 5892.99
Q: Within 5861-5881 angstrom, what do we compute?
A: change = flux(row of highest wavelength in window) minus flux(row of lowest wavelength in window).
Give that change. -1.0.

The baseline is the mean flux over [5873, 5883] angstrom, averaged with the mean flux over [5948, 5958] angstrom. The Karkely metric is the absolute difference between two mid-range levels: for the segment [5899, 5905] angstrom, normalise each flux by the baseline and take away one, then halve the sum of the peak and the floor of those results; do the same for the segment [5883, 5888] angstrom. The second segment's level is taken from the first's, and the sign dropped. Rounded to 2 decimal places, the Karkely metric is 0.13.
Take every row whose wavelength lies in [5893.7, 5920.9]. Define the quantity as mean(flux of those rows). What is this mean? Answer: 3.48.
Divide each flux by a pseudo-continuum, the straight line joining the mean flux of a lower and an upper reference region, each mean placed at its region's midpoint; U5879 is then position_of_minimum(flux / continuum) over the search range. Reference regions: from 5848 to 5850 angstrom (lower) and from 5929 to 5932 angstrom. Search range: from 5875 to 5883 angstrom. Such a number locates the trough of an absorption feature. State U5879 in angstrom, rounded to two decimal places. 5880.79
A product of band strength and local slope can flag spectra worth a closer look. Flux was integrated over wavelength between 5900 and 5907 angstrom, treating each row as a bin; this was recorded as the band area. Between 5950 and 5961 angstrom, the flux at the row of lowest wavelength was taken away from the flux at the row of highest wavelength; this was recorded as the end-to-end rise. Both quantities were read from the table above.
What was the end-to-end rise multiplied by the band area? -24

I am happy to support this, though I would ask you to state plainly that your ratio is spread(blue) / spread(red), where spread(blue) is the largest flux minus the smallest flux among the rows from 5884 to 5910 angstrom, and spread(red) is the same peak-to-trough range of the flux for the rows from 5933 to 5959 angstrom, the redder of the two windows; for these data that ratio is 0.82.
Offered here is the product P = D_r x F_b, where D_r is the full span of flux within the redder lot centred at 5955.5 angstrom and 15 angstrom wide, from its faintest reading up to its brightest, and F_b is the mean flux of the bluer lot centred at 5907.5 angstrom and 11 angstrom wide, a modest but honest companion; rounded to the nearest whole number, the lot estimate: 11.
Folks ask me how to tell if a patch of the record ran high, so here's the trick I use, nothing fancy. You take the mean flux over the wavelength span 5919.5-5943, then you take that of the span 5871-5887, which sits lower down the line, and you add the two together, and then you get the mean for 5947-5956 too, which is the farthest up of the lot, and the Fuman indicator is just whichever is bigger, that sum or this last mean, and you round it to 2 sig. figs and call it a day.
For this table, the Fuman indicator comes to 7.5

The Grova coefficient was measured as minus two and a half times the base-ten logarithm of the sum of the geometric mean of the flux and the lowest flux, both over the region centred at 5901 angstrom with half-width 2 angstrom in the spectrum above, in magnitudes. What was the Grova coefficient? -2.16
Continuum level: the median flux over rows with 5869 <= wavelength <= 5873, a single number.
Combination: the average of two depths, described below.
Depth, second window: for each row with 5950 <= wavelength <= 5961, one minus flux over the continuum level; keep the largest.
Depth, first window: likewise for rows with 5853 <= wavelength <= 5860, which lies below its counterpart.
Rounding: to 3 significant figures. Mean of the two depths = 0.202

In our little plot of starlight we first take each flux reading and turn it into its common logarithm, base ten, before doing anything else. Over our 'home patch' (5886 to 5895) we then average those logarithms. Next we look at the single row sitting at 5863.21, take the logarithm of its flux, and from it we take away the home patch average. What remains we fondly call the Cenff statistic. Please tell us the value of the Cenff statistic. 0.09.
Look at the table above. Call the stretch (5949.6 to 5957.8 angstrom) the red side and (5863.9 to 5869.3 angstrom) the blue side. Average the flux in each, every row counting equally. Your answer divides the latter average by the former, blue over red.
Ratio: 1.00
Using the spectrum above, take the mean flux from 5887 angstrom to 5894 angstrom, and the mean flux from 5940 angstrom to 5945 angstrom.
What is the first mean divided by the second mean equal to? 0.76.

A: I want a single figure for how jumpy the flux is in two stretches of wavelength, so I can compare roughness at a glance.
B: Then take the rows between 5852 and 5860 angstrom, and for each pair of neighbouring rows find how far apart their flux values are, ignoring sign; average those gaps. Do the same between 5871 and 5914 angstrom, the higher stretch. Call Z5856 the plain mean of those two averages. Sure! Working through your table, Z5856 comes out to 0.46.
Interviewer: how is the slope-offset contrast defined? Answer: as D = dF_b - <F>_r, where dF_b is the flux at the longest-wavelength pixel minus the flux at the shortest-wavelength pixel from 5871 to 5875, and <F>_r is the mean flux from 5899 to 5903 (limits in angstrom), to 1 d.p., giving -3.0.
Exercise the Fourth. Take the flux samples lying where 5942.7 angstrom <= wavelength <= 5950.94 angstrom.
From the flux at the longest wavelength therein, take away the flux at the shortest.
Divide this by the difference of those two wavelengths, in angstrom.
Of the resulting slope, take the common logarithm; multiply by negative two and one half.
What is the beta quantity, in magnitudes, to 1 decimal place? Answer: 3.3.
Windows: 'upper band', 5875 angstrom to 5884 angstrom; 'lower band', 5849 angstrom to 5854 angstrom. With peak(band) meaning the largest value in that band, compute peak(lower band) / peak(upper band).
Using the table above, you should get 1.02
